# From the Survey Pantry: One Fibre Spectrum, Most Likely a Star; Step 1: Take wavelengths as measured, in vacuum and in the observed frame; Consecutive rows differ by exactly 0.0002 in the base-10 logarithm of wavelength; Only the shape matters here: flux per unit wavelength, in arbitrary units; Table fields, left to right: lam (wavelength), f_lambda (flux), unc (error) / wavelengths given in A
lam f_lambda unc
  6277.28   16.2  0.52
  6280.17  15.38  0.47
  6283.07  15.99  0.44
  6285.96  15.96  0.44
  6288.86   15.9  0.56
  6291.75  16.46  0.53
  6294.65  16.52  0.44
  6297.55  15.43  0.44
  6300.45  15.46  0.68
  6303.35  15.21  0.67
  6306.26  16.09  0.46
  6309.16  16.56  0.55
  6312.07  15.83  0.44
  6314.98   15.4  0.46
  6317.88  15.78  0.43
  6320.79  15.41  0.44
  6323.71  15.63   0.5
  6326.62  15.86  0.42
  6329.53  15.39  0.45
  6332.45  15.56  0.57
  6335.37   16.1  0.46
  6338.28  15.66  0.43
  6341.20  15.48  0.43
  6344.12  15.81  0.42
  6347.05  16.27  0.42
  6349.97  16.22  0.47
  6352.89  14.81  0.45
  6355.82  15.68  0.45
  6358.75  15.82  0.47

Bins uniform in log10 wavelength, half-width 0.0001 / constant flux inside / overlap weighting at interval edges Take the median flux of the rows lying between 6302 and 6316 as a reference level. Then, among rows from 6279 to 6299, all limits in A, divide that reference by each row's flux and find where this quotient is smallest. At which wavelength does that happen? 6294.65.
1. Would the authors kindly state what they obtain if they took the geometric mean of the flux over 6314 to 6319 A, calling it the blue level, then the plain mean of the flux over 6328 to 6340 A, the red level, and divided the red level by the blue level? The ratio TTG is 1.01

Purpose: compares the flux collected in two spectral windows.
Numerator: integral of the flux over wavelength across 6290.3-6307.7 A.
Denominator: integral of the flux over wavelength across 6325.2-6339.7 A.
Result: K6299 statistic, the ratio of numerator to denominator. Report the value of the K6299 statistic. 1.2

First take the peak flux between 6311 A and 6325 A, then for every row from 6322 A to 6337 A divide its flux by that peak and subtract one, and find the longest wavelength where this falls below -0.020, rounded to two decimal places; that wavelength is 6329.53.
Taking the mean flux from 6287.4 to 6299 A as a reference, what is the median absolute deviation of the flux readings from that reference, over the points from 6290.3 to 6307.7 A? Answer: 0.53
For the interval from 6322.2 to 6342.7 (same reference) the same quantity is 0.45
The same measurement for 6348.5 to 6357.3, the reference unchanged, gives 0.40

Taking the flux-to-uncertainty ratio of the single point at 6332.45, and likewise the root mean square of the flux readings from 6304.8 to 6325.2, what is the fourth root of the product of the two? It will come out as 4.56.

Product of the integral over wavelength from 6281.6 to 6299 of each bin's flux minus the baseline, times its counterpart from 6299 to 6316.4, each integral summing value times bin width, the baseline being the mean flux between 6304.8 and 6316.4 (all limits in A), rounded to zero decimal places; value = -5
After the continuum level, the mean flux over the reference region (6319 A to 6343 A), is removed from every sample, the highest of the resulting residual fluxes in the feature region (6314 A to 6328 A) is 0.2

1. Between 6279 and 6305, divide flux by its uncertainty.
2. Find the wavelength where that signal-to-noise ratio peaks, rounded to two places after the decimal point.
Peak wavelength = 6294.65 A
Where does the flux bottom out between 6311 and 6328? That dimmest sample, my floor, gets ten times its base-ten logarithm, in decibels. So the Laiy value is 11.9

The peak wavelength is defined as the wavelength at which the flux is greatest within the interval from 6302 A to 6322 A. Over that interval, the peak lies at 6309.16 A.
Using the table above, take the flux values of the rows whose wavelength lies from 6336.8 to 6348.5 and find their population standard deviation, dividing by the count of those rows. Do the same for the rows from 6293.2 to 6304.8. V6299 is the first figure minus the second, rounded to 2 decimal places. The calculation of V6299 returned -0.22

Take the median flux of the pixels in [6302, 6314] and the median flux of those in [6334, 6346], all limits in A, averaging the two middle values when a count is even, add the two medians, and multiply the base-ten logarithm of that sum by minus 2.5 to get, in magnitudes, -3.752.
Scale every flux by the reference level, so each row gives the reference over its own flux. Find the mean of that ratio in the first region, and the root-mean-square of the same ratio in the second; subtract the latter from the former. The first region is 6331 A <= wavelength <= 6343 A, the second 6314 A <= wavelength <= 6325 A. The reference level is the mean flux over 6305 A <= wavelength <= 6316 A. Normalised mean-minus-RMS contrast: -0.009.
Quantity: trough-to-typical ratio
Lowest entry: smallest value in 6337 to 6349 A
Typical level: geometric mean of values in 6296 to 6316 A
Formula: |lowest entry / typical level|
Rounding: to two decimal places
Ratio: 0.99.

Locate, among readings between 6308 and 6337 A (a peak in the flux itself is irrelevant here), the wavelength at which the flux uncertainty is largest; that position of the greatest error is 6332.45 A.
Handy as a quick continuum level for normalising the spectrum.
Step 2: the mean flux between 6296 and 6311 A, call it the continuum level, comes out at 15.8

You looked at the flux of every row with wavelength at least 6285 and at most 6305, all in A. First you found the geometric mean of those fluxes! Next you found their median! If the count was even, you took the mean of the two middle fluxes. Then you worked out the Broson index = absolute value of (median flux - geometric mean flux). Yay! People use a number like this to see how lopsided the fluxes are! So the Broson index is 0.058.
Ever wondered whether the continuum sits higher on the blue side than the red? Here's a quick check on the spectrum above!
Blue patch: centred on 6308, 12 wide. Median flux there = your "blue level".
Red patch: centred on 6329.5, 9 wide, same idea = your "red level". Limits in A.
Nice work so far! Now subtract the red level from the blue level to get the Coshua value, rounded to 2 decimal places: 0.40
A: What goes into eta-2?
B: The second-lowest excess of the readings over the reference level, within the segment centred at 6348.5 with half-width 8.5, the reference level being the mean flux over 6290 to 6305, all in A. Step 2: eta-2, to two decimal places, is -0.34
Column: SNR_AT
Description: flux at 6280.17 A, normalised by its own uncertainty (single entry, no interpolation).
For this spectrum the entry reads 32.7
